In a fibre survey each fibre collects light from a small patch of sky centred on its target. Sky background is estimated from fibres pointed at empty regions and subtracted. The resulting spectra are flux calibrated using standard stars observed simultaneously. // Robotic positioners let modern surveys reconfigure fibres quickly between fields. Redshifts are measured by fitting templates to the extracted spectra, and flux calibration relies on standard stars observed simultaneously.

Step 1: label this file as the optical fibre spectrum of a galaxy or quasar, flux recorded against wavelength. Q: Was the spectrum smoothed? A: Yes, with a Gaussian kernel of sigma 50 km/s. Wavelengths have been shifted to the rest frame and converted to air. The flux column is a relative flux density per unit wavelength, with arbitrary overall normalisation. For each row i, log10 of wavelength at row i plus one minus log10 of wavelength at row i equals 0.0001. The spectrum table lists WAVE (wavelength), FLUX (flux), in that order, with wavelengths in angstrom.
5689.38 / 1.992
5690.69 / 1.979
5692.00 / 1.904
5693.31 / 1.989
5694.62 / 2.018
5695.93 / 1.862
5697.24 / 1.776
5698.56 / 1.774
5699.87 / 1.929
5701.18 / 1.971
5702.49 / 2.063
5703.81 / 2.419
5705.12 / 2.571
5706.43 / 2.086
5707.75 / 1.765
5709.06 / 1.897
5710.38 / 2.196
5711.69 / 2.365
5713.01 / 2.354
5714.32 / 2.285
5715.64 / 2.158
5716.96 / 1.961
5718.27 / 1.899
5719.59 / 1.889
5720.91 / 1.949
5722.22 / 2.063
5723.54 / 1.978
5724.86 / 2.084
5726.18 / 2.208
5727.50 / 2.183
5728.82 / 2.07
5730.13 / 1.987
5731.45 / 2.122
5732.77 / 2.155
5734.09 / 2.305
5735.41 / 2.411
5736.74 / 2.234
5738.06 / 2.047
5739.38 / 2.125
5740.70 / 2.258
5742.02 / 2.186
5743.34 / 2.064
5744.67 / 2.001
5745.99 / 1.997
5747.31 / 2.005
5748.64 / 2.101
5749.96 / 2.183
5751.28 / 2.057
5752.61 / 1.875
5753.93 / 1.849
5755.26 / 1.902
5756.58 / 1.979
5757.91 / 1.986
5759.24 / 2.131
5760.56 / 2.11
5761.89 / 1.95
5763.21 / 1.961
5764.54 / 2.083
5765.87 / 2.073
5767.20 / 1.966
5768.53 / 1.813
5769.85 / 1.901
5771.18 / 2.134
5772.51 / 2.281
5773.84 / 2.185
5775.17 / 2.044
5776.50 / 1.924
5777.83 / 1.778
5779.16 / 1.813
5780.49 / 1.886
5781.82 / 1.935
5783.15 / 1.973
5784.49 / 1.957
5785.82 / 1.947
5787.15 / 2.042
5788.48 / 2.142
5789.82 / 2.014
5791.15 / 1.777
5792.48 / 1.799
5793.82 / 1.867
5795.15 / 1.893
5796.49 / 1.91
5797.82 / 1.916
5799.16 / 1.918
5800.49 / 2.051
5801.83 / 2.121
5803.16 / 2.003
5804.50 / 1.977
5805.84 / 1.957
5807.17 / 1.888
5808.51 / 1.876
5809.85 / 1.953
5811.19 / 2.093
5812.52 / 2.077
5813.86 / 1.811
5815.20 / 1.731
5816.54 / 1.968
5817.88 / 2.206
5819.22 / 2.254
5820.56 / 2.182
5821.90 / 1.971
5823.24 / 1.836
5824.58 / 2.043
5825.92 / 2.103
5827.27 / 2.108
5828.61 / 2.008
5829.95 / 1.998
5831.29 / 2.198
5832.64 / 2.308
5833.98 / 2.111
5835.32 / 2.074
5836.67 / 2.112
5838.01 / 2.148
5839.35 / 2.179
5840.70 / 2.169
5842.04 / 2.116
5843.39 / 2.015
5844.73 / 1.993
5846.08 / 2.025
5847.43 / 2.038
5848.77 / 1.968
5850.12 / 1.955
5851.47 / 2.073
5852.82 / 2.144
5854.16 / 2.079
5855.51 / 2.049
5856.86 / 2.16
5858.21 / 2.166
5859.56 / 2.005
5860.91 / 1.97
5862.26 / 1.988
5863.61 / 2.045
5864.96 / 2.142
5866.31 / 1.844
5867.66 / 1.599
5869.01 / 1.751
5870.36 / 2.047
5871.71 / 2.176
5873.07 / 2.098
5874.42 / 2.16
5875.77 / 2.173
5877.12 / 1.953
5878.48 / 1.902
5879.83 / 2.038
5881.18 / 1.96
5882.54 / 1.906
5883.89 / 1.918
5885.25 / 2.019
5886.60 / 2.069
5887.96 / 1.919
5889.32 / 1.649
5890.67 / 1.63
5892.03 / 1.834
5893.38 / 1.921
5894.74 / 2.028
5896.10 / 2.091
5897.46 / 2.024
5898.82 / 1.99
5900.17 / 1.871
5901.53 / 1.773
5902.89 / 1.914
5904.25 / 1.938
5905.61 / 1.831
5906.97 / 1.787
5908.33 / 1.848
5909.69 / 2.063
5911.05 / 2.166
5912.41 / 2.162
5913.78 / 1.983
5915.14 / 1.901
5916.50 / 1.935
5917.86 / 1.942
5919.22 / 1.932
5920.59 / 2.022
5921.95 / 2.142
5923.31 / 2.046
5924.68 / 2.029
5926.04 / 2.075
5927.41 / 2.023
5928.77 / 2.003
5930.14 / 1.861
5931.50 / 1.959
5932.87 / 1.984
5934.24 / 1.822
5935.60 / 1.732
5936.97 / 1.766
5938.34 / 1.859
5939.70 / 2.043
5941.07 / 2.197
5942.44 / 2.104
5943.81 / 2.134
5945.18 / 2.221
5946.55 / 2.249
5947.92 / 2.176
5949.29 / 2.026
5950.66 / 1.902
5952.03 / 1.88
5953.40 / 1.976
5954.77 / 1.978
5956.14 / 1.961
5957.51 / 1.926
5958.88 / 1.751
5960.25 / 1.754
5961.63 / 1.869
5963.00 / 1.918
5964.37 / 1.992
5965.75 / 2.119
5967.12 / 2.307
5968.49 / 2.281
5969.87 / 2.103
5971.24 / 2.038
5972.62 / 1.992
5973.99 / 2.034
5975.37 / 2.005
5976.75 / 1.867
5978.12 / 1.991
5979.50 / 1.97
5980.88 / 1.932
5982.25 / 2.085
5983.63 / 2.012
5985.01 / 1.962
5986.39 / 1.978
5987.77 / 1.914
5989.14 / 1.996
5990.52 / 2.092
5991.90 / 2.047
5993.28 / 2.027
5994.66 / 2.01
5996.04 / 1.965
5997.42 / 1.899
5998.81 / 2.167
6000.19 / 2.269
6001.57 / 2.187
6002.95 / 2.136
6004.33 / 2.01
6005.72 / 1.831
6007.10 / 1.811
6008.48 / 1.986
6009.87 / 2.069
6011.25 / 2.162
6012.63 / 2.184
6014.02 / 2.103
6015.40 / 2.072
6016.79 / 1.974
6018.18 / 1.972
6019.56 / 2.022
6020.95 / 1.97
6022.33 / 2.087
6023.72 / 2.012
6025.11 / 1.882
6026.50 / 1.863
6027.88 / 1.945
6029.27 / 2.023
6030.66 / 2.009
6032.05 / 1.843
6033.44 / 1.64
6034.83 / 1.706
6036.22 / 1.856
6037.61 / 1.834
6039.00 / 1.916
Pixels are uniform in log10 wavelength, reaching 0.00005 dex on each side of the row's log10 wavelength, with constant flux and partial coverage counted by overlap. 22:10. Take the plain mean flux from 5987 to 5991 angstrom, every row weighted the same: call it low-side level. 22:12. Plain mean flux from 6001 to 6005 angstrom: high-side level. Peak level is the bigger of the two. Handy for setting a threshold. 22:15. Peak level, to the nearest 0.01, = 2.11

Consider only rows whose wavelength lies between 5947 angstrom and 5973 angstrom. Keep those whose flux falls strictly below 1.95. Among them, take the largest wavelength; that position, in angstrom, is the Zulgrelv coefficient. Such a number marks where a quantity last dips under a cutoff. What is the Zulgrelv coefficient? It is 5963.00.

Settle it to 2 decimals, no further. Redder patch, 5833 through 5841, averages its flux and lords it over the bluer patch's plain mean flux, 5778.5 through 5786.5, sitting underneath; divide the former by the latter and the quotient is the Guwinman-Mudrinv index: 1.11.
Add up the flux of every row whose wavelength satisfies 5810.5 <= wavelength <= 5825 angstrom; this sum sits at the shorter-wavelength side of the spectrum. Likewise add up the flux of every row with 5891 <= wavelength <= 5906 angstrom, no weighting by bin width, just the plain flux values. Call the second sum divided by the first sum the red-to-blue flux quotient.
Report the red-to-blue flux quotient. 0.96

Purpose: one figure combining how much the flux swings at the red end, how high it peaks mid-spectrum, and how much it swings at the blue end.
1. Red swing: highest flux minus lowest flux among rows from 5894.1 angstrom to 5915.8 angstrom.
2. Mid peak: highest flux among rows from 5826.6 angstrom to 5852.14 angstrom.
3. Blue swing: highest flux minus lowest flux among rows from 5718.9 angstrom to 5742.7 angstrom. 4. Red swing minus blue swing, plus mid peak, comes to 2.18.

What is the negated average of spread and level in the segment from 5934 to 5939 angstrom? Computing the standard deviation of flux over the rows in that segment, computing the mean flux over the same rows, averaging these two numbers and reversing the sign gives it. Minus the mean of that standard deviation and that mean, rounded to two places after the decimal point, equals -0.92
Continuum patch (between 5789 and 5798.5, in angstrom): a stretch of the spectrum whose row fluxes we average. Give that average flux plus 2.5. 4.38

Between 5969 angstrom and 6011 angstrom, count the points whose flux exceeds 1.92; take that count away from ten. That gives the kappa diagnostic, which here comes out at -15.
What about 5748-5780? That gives -7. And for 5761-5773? 3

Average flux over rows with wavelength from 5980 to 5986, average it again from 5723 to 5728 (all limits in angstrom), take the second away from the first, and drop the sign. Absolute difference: 0.12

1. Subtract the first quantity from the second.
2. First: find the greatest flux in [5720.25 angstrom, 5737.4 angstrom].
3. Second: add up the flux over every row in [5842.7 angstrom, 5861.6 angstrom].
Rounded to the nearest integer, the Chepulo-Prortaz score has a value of 26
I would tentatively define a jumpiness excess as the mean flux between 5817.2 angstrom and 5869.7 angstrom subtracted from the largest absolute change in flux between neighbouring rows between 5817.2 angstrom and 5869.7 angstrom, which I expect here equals -1.76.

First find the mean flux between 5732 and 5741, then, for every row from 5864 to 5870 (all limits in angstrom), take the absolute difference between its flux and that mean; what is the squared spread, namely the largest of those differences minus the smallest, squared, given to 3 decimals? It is 0.295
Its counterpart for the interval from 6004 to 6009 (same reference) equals 0.040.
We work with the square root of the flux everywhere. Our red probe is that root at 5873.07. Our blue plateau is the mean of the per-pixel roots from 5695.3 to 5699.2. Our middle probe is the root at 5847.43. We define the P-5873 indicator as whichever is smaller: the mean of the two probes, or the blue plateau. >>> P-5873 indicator 1.34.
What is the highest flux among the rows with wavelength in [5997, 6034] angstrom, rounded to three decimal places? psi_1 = 2.269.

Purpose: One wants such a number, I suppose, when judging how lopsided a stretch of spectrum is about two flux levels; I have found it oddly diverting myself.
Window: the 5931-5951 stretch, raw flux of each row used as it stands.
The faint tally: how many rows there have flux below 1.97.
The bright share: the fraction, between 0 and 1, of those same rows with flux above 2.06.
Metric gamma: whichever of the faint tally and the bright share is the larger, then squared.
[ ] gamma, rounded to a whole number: 36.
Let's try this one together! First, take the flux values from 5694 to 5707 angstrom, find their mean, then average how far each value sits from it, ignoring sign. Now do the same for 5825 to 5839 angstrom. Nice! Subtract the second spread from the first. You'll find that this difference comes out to 0.130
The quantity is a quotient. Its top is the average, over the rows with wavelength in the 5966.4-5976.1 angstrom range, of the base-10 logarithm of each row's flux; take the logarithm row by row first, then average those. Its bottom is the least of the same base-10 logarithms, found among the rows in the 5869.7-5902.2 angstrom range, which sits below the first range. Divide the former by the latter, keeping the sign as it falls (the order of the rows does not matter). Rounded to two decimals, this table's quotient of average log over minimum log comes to 1.52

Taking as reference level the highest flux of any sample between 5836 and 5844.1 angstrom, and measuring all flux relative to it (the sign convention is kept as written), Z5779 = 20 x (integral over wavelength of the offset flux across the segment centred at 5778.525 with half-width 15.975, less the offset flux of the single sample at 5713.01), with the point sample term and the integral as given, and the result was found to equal -137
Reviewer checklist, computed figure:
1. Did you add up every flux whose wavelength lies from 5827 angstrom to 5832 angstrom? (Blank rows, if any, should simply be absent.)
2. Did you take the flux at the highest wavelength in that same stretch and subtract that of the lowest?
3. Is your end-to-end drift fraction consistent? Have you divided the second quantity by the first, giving 0.0108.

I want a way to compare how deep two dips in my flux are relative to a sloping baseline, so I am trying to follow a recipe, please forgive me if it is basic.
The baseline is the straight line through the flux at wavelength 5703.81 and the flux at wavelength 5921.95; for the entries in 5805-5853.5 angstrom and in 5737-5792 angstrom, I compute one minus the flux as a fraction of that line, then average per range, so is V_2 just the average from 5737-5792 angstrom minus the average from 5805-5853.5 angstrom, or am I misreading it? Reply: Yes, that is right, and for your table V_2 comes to 0.05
